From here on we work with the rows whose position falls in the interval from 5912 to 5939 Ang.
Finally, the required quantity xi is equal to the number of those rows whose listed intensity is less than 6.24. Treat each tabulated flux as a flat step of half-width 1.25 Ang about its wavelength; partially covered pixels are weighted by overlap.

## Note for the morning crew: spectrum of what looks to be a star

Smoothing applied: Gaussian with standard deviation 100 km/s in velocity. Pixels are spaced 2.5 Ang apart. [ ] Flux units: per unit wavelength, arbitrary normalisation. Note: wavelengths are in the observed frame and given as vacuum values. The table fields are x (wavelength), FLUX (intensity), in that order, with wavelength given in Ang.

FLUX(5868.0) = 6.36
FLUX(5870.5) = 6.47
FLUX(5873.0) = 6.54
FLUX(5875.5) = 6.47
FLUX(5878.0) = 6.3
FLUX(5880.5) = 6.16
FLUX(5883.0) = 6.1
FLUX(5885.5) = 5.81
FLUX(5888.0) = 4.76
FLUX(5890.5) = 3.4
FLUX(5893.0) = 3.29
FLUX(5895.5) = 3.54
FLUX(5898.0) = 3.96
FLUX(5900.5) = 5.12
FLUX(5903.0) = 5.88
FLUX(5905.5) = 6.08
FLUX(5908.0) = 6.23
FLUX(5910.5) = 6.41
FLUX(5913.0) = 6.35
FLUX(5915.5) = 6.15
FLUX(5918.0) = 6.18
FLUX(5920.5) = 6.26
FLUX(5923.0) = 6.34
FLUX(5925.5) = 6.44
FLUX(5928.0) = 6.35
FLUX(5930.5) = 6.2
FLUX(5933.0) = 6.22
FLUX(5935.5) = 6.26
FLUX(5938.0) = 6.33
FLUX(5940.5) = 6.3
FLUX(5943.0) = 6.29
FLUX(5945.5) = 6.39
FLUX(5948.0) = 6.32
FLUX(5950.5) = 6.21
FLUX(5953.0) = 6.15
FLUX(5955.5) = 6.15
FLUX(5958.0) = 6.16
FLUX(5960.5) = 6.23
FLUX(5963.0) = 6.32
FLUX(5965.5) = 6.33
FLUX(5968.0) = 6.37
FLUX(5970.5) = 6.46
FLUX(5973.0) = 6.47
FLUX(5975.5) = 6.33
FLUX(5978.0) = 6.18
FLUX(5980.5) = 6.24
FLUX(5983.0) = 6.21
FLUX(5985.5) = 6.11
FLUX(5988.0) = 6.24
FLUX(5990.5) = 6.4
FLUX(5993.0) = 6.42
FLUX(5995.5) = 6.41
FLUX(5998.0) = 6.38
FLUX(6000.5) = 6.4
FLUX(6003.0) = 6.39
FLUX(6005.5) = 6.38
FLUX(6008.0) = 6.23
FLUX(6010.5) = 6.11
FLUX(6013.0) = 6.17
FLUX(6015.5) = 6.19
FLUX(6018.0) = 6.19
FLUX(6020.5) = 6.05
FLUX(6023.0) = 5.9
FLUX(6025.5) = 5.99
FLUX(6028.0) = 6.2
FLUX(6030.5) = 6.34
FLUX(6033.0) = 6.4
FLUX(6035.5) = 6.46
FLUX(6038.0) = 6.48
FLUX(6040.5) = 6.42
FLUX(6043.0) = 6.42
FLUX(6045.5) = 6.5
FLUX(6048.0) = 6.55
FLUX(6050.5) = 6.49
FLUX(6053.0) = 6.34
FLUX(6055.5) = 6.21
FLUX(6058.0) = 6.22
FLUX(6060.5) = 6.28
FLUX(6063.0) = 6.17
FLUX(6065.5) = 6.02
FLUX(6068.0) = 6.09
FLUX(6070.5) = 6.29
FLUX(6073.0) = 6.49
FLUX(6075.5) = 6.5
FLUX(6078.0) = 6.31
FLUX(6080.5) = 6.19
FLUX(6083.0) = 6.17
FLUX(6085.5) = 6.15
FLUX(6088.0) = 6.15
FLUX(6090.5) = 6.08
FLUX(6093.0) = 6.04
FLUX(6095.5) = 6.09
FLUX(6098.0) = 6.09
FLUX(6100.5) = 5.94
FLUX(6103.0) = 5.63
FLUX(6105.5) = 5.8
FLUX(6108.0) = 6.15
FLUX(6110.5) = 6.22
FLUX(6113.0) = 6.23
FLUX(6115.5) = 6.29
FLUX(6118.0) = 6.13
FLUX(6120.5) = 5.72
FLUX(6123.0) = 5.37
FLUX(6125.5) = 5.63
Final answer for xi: 4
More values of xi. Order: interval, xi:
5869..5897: 7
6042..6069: 5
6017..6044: 5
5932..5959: 5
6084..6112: 11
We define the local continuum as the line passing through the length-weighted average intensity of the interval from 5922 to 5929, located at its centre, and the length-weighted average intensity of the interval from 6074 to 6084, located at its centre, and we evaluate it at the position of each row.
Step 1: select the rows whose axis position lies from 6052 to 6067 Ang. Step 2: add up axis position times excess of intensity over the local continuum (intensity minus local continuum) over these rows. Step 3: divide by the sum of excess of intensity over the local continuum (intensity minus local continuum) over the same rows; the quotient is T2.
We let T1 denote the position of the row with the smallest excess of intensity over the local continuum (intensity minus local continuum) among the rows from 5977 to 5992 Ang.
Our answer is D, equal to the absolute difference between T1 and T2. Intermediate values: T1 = 5985.5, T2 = 6062.5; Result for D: 77.0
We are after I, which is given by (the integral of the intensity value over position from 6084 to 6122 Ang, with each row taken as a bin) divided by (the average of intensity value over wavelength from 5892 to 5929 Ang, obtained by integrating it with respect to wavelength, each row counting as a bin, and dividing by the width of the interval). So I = 40.6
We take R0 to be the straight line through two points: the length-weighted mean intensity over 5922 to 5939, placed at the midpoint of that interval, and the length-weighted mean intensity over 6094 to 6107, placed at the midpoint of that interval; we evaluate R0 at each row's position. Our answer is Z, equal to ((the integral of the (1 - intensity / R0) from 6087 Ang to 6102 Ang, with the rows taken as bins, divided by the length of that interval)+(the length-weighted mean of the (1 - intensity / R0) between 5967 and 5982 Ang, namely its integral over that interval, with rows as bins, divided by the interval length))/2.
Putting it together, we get -0.021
